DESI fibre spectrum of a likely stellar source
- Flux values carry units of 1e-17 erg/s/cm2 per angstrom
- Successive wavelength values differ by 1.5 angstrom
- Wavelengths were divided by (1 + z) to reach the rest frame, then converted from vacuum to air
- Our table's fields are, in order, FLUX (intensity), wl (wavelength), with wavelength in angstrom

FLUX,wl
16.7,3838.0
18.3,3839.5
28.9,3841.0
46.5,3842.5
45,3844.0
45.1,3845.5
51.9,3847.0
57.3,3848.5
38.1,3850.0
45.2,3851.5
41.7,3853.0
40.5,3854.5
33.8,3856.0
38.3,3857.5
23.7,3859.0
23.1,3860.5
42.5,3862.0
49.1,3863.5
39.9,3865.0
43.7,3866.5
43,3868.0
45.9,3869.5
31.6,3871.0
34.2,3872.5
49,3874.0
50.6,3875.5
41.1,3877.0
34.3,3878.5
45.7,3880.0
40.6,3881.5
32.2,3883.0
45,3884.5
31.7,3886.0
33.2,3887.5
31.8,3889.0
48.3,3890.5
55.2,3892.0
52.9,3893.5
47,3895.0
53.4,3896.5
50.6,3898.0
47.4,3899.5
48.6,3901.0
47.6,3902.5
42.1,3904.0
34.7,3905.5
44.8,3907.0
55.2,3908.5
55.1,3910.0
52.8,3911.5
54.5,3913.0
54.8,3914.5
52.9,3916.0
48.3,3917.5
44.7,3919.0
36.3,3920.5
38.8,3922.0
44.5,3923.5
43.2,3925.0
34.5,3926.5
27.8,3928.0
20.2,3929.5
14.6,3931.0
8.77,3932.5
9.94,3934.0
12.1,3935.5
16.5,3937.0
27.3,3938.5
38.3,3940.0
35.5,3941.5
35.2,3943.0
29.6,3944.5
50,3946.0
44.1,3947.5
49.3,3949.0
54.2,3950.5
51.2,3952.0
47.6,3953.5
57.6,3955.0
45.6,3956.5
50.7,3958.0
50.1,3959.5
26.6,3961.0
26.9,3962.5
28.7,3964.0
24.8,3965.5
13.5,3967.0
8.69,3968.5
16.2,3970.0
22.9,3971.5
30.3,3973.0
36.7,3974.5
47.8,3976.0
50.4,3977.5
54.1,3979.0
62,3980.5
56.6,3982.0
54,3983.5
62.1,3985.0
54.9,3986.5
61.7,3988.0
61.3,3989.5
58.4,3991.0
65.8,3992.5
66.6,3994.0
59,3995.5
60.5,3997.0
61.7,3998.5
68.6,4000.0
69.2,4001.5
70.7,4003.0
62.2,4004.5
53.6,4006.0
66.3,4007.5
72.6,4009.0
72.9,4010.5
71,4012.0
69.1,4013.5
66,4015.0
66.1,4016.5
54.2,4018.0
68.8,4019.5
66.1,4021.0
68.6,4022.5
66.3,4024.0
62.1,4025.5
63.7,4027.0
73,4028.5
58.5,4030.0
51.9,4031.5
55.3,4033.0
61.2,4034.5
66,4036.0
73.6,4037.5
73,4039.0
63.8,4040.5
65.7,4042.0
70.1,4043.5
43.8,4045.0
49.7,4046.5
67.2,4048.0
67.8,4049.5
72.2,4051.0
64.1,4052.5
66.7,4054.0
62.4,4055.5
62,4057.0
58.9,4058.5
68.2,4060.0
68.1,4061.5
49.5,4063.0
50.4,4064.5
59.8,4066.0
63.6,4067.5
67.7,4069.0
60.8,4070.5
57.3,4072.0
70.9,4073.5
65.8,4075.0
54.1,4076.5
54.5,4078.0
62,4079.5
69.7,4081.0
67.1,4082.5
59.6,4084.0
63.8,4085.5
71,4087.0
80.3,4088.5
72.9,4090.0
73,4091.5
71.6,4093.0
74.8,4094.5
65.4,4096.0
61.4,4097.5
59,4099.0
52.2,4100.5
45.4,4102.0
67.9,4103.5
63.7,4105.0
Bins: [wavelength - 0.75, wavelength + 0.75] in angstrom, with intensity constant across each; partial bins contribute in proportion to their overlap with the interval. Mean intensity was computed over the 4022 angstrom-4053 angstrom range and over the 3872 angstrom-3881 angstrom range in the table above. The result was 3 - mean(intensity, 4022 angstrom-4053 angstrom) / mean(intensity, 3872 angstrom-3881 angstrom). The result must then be 1.5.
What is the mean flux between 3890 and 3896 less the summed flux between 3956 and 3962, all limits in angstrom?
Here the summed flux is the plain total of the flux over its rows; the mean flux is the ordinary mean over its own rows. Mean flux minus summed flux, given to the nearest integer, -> -122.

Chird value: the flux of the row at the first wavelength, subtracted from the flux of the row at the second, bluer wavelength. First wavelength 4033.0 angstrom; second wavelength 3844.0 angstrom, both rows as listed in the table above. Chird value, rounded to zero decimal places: -10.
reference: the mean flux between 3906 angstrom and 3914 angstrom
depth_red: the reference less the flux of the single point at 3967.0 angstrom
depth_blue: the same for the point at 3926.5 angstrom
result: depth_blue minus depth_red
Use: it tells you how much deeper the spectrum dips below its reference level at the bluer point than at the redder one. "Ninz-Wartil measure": -21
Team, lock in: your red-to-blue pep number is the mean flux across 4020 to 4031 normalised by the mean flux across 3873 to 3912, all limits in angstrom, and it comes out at 1.45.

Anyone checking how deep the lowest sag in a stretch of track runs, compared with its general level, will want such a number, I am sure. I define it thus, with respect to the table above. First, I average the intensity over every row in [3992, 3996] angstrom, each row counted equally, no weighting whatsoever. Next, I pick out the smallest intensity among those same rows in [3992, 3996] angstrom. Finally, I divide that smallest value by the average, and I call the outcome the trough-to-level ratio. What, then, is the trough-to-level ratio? 0.92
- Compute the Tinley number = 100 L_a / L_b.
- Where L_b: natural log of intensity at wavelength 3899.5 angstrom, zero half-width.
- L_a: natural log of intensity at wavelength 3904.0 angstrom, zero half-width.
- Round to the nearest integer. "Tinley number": 97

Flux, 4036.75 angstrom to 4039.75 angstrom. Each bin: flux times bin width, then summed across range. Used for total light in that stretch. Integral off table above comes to 220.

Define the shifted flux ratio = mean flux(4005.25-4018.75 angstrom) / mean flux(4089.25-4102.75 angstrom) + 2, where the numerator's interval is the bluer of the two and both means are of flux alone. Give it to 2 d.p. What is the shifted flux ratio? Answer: 3.03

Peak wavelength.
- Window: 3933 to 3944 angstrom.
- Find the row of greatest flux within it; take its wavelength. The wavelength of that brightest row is 3940.0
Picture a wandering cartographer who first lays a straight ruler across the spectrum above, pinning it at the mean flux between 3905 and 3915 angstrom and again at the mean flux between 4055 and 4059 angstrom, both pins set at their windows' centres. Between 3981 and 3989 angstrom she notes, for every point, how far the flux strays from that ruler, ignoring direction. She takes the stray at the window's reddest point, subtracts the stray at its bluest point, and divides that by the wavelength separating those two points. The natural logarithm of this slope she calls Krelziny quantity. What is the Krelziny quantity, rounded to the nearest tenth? -0.3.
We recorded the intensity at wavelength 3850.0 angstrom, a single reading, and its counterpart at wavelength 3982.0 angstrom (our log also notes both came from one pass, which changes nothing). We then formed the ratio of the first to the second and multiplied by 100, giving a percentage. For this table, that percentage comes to 67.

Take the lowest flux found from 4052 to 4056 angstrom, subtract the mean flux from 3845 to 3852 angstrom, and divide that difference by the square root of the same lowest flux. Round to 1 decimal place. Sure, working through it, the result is 1.9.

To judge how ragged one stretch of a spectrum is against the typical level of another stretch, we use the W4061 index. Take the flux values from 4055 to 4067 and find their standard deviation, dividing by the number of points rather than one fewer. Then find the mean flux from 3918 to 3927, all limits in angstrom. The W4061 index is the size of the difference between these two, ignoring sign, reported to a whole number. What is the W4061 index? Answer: 34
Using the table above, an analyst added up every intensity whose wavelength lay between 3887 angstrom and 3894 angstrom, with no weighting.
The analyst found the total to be 221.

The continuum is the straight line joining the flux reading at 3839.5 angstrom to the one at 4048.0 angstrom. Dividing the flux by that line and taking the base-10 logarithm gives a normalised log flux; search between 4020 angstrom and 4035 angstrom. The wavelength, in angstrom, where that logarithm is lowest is 4031.5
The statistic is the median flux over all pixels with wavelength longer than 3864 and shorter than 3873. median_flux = 41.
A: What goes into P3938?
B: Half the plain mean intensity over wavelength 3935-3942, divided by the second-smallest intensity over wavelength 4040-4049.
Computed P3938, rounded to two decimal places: 0.26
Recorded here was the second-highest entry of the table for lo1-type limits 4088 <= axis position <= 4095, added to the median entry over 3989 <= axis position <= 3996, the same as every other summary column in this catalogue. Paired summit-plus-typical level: 136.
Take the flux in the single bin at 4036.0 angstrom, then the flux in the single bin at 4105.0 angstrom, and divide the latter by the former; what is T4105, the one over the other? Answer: 0.97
